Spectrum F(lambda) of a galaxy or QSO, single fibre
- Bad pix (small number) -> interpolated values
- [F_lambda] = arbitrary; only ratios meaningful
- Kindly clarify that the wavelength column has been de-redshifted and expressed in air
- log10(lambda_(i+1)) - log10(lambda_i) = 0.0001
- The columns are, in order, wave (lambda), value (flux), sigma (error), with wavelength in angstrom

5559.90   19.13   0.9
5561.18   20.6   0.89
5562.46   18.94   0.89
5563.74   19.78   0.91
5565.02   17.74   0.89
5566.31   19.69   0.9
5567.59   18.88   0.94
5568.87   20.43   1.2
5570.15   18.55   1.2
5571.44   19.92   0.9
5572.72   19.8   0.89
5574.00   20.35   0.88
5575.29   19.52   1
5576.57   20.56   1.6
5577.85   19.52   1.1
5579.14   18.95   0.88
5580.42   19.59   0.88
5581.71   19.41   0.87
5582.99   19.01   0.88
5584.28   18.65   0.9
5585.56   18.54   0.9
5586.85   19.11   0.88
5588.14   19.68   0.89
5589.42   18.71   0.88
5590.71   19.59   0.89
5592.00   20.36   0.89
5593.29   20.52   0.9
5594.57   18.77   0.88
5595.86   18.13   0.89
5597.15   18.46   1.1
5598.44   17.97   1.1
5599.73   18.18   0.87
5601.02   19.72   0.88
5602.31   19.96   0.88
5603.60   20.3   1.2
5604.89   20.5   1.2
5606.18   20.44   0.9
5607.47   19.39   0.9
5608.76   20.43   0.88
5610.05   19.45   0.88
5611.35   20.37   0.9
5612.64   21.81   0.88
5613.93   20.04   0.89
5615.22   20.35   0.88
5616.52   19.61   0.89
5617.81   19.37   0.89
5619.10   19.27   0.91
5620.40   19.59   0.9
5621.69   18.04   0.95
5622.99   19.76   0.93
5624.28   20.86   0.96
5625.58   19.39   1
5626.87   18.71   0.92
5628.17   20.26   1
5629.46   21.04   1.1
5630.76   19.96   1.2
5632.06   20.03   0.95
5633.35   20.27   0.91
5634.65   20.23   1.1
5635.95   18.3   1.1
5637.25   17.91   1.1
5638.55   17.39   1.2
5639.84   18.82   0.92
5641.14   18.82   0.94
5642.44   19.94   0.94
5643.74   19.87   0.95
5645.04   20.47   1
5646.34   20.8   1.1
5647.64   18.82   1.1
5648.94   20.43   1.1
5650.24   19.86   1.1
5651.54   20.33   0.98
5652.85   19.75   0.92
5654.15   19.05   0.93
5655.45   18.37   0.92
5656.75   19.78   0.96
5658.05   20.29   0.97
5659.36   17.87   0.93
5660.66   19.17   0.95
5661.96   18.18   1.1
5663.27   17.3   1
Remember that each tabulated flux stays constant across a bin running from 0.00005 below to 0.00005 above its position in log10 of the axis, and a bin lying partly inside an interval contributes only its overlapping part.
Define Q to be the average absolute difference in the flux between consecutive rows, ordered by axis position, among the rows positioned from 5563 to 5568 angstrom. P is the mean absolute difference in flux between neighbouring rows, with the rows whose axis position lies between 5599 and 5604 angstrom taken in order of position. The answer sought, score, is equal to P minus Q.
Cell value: -0.9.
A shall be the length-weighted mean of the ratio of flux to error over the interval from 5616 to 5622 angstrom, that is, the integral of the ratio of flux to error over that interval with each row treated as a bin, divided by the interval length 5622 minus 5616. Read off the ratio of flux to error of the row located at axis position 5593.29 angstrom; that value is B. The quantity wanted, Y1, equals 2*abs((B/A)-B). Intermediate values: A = 21.3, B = 22.8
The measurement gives 43.5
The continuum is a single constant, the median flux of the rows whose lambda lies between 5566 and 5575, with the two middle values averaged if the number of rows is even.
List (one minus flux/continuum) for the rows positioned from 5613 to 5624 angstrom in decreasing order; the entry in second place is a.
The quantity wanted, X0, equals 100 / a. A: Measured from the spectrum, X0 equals 3736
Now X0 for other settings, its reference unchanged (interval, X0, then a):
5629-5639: 1048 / 0.10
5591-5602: 1186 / 0.08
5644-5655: 2640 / 0.04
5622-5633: 4829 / 0.02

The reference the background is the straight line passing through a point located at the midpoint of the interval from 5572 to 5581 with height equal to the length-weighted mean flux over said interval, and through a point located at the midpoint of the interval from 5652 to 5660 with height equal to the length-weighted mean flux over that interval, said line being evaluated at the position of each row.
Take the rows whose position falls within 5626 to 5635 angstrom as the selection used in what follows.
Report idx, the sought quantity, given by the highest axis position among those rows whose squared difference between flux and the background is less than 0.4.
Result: 5630.76 angstrom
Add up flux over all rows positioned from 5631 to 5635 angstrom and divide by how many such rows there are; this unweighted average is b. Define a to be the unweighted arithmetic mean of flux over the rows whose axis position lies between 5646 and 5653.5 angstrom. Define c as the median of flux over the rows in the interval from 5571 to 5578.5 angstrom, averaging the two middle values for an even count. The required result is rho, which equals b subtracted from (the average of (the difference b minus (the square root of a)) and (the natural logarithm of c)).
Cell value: -10.8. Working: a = 20.0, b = 20.2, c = 19.9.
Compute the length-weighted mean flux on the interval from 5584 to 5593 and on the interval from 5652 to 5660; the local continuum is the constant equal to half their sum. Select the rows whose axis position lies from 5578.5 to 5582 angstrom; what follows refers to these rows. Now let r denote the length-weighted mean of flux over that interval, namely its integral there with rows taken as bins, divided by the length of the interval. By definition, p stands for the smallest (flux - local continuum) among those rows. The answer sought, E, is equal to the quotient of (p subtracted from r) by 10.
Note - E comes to 1.96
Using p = -0.3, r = 19.3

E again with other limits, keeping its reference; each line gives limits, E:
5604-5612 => 2.00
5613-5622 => 2.08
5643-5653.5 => 2.05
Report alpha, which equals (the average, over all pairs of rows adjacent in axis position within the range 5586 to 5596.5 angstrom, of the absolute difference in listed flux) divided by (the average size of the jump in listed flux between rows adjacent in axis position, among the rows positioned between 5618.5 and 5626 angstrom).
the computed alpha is 0.67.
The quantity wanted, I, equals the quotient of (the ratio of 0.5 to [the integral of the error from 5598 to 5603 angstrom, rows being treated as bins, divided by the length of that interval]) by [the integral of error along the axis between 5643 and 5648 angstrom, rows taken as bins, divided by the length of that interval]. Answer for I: 0.52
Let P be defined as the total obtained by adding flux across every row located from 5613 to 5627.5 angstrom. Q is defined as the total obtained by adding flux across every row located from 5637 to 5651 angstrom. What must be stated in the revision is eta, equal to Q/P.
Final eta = 0.99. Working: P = 215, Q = 213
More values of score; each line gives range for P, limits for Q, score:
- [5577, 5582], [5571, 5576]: 0.0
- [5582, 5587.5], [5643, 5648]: -0.6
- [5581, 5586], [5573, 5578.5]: -0.7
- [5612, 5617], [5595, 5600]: 0.6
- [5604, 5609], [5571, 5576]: 0.2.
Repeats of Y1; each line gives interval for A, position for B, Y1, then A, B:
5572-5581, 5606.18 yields 43.1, 19.9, 22.7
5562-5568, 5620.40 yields 41.5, 21.0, 21.8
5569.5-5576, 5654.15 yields 39.0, 20.4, 20.5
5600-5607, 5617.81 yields 41.4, 20.4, 21.8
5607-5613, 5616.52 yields 42.1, 22.8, 22.0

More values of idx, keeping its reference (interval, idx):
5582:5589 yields 5588.14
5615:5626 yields 5625.58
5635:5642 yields 5641.14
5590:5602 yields 5601.02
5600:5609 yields 5607.47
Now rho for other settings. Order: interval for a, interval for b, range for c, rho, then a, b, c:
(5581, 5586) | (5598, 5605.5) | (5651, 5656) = -10.4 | 18.9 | 19.4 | 19.4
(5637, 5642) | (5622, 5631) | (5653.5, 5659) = -10.7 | 18.2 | 20.0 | 19.4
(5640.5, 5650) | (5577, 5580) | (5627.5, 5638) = -10.3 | 19.9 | 19.2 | 20.1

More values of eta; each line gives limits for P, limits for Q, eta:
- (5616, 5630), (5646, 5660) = 1.00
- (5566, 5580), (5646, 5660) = 1.00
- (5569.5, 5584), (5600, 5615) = 1.03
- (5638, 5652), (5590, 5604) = 0.98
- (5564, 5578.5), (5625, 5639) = 0.99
